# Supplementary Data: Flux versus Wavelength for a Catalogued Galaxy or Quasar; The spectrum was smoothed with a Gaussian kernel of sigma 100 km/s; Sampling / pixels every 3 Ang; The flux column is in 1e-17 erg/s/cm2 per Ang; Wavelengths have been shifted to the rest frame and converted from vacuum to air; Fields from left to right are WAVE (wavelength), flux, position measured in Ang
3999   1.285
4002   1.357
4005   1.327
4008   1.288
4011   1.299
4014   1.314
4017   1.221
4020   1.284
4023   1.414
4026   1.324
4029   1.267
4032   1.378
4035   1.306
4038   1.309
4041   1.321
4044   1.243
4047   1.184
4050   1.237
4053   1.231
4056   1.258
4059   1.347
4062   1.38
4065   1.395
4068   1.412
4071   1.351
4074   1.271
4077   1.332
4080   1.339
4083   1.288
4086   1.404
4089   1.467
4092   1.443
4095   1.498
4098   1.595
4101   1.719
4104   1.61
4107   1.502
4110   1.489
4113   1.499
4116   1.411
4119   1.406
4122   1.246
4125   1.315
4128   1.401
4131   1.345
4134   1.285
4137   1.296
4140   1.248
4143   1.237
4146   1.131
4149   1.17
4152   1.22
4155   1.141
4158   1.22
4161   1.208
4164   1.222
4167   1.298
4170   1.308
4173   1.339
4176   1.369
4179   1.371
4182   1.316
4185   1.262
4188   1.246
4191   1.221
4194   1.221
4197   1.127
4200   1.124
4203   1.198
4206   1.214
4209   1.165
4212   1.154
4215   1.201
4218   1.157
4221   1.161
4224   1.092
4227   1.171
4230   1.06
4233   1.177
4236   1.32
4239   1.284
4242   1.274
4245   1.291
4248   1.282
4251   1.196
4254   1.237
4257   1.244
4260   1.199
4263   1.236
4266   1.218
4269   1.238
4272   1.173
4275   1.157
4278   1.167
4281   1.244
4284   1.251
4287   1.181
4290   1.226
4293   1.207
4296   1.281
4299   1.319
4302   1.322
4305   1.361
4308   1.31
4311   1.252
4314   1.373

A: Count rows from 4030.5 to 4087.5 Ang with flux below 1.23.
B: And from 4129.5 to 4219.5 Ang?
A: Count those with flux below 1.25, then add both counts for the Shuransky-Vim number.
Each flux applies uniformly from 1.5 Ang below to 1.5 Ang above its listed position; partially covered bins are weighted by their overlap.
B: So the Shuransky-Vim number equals 21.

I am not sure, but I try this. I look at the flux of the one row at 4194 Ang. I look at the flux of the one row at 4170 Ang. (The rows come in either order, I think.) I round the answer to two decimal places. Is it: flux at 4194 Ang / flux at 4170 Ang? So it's 0.93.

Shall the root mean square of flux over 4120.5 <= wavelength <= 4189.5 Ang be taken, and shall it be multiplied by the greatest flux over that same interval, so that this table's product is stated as 1.78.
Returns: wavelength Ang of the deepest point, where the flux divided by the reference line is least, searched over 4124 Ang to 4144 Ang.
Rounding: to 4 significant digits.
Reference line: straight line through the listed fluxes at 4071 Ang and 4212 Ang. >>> 4143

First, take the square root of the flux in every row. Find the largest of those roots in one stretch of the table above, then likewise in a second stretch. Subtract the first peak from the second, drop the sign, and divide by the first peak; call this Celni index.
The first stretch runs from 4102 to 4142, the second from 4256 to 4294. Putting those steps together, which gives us 0.12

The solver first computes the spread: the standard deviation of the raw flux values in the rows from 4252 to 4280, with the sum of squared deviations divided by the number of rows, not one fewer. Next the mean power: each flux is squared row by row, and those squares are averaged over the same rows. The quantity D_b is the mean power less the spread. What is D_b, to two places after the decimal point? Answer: 1.43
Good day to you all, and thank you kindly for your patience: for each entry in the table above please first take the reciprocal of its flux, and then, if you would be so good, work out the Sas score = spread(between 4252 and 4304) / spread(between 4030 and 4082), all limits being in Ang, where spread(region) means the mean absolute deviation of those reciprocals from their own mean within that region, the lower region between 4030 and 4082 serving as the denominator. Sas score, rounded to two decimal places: 0.76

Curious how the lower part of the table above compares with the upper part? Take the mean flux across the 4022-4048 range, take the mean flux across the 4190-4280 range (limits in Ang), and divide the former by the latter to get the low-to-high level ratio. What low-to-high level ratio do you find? 1.09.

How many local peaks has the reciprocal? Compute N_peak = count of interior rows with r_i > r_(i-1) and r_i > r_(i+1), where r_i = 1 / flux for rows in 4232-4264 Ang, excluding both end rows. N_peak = 3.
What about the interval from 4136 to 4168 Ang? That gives 3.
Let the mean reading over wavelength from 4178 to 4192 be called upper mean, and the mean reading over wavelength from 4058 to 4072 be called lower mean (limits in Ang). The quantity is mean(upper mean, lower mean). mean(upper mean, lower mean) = 1.33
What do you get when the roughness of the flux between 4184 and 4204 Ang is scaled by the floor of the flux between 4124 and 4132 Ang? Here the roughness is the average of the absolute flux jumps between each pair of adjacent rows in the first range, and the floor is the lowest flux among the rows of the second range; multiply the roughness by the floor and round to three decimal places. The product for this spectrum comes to 0.046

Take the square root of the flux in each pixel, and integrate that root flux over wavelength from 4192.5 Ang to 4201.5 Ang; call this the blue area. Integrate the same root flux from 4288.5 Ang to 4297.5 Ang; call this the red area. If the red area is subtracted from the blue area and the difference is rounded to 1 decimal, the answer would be -0.3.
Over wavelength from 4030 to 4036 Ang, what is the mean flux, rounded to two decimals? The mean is 1.34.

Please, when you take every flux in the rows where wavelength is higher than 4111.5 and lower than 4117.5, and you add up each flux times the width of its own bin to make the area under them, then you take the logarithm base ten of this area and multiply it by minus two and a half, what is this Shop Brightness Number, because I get -2.35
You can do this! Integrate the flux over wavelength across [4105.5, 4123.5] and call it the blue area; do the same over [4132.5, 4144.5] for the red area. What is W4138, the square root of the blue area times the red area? 19.7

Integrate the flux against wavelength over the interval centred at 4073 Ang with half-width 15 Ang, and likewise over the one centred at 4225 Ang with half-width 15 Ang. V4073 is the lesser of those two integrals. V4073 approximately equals 35.3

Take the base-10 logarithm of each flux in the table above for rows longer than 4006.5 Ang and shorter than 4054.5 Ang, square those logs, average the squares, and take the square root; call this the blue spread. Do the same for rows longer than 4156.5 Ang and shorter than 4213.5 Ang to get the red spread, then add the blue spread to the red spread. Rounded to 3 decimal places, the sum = 0.208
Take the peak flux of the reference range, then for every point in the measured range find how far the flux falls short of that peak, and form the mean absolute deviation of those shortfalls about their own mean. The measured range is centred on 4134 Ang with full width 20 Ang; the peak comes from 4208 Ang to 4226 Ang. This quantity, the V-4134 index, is 0.043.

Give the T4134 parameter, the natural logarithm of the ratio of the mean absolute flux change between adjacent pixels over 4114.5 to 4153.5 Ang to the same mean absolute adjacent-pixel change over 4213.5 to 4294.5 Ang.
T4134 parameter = 0.23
